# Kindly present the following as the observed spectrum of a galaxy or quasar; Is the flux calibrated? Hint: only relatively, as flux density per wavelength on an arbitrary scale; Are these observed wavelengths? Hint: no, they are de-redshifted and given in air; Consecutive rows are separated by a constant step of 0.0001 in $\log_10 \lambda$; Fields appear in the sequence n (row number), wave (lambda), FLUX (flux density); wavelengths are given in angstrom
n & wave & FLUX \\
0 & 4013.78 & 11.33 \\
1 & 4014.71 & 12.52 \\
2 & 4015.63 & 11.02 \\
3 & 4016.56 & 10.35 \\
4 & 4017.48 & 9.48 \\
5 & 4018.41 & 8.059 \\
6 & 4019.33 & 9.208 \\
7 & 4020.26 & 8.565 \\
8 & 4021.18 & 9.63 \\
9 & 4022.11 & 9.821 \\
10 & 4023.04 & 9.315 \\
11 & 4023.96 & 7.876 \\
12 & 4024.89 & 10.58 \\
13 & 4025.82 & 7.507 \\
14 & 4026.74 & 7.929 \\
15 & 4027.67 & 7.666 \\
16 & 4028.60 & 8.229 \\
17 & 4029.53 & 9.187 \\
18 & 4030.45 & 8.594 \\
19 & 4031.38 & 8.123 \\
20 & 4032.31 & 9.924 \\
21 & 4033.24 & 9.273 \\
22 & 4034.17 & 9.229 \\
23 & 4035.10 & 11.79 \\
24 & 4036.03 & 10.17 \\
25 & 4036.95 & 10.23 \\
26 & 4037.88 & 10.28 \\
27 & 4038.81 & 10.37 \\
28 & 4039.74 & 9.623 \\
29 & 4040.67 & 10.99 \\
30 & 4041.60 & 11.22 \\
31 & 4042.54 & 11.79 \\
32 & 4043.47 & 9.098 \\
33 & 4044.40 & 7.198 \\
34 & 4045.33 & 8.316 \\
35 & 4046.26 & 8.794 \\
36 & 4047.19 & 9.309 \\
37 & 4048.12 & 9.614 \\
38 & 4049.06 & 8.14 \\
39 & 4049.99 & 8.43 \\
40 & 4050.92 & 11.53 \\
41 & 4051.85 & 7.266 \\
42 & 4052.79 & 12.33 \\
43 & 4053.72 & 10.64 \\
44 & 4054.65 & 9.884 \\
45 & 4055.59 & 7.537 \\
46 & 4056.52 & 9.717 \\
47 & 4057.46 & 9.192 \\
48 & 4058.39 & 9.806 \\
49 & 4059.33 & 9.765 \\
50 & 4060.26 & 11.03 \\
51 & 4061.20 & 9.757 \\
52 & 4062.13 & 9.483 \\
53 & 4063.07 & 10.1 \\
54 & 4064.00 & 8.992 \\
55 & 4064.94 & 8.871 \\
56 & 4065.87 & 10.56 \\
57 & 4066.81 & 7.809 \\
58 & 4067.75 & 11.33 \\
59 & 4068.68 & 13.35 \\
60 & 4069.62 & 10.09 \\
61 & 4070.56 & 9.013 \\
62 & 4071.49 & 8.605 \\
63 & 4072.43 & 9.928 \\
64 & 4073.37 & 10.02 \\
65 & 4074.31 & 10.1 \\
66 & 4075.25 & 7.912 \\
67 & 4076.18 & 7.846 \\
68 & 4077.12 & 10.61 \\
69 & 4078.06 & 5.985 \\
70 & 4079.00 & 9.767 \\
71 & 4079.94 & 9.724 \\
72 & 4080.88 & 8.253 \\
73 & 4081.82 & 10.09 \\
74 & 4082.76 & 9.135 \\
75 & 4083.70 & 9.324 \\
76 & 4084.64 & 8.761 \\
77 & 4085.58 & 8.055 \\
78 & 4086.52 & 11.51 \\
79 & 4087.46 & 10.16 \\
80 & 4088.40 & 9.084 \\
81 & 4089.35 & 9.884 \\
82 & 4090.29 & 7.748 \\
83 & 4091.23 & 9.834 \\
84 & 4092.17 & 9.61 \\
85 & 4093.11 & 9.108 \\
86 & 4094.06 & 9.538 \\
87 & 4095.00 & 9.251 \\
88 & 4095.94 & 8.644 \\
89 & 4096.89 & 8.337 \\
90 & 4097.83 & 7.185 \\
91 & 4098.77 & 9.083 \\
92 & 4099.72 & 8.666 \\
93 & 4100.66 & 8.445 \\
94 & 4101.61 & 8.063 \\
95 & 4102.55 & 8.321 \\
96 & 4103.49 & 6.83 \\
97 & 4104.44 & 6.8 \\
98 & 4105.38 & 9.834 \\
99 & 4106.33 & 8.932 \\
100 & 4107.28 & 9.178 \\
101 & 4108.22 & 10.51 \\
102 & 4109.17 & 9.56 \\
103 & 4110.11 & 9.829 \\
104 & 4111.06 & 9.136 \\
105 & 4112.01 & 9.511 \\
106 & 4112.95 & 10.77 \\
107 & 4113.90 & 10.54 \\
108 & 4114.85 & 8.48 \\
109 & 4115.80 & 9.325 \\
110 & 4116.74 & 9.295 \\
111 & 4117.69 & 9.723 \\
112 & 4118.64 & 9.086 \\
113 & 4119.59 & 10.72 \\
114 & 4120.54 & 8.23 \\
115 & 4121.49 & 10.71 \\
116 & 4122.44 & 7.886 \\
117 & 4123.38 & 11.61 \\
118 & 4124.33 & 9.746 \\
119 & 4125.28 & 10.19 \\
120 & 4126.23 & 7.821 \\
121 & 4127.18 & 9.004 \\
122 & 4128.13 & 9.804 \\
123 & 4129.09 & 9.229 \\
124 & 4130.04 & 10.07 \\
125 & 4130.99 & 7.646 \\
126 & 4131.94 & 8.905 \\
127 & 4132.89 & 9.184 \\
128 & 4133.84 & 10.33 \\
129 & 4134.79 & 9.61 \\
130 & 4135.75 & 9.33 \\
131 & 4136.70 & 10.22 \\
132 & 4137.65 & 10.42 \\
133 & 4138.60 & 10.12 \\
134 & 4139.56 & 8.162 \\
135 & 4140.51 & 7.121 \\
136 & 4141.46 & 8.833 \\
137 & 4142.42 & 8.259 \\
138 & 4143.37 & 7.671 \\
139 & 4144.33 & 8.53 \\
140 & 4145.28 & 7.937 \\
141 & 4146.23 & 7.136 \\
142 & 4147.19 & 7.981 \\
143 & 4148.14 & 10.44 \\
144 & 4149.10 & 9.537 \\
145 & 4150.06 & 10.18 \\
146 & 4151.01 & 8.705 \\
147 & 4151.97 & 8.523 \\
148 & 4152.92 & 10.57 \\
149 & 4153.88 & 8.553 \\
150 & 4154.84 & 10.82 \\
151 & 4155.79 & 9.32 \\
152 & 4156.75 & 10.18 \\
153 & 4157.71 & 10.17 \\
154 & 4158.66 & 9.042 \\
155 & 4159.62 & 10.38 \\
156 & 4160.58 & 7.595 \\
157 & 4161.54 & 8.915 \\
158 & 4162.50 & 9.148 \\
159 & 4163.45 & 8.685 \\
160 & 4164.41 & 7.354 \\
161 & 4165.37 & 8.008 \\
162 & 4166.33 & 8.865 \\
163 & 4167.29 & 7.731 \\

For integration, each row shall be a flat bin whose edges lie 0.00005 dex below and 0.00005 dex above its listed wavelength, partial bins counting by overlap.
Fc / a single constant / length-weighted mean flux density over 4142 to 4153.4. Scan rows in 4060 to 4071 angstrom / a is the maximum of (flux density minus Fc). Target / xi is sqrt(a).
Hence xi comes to 2.1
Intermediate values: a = 4.6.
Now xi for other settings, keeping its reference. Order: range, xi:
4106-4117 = 1.4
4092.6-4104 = 0.9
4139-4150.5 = 1.3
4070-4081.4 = 1.3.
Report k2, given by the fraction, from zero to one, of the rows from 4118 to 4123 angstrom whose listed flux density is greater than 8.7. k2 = 0.6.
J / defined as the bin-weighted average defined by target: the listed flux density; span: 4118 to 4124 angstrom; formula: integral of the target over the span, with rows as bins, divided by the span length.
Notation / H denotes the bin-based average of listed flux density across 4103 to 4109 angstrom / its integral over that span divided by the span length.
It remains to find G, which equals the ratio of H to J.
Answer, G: 0.90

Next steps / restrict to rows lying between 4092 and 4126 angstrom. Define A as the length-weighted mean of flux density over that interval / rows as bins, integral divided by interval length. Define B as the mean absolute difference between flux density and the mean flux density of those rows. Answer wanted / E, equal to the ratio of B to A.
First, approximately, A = 9.2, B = 0.83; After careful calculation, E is 0.090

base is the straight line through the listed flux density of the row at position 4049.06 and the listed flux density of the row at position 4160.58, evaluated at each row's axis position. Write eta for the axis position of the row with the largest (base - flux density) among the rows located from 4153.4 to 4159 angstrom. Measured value 4153.88 angstrom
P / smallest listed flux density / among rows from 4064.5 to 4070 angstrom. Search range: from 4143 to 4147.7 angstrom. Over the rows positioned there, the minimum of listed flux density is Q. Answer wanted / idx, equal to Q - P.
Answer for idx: -0.7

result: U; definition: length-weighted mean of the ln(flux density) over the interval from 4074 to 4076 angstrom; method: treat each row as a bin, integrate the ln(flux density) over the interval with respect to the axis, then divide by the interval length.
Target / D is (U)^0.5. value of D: 1.47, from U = 2.17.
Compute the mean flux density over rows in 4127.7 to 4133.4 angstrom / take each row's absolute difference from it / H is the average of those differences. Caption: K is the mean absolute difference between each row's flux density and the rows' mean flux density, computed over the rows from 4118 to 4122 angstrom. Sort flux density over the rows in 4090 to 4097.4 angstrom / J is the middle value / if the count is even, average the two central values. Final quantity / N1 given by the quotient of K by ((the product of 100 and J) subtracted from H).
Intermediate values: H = 0.58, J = 9.2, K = 1.0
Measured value -0.0011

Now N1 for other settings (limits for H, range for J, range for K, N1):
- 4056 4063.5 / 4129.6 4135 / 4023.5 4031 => -0.0008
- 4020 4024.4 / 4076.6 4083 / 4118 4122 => -0.0011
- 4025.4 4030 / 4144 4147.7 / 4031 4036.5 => -0.0011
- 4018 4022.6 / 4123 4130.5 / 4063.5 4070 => -0.0014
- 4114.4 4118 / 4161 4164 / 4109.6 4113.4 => -0.0005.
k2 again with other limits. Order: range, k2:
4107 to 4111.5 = 1.0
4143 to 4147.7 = 0.0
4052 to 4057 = 0.8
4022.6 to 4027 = 0.4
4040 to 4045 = 0.8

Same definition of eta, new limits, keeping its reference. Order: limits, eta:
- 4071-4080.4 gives 4078.06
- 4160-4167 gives 4164.41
